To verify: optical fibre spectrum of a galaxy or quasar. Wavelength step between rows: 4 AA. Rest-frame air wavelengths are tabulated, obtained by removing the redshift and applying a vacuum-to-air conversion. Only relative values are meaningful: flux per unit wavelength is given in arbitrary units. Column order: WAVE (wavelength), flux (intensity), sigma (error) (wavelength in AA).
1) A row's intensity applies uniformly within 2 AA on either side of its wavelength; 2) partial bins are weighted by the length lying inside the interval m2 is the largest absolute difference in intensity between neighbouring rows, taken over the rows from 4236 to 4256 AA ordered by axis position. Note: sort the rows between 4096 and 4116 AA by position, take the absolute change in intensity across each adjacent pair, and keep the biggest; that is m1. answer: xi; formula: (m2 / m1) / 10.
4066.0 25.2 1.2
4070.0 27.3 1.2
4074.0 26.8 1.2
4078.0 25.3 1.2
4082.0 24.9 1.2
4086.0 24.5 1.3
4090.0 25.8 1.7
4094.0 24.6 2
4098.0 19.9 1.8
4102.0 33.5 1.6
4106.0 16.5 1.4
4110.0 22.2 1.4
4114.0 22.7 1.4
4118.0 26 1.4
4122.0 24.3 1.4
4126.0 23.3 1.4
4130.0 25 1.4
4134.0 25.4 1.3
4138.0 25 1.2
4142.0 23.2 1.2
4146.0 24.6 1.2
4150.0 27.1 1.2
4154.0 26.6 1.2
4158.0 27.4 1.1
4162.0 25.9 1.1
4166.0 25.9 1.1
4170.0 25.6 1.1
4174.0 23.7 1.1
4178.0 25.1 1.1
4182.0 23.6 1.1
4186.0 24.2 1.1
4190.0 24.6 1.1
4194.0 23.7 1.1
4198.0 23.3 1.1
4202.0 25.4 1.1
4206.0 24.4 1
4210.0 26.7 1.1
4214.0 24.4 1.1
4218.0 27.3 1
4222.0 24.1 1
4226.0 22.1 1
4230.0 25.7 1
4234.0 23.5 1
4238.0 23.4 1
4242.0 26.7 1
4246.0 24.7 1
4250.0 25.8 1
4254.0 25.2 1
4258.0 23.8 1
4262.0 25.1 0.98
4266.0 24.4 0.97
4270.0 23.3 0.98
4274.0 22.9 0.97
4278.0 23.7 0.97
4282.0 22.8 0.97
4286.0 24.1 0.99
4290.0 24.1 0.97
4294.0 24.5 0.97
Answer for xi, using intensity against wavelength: 0.02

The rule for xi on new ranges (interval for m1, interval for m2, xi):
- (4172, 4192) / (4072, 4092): 0.10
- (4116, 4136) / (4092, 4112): 1.00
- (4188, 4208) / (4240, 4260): 0.10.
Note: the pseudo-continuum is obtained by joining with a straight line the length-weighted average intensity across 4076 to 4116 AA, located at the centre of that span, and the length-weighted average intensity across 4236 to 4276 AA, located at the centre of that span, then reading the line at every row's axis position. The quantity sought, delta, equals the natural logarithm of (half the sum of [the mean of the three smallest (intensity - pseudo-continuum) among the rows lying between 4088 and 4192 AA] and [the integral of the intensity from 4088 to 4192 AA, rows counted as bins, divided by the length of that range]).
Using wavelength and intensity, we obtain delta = 2.31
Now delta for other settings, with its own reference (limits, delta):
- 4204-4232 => 2.49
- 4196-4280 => 2.43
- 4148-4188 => 2.53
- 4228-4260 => 2.48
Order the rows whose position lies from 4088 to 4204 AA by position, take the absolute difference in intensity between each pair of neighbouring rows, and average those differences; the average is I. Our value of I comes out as 2.47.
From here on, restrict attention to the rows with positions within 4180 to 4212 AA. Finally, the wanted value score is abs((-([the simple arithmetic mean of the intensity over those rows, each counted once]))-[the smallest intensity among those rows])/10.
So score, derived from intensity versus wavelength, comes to 4.78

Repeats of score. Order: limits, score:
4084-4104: 4.56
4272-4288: 4.62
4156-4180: 4.93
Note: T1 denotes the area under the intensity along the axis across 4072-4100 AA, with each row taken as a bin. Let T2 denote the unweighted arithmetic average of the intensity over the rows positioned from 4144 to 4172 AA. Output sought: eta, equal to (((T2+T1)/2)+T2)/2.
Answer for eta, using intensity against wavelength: 191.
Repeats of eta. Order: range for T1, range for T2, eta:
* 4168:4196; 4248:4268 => 189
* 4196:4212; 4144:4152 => 119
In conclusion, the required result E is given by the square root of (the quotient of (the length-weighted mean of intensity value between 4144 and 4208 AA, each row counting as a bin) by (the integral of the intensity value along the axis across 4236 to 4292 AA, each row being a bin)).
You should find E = 0.136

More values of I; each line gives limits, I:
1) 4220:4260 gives 1.81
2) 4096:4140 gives 4.53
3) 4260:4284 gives 0.78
